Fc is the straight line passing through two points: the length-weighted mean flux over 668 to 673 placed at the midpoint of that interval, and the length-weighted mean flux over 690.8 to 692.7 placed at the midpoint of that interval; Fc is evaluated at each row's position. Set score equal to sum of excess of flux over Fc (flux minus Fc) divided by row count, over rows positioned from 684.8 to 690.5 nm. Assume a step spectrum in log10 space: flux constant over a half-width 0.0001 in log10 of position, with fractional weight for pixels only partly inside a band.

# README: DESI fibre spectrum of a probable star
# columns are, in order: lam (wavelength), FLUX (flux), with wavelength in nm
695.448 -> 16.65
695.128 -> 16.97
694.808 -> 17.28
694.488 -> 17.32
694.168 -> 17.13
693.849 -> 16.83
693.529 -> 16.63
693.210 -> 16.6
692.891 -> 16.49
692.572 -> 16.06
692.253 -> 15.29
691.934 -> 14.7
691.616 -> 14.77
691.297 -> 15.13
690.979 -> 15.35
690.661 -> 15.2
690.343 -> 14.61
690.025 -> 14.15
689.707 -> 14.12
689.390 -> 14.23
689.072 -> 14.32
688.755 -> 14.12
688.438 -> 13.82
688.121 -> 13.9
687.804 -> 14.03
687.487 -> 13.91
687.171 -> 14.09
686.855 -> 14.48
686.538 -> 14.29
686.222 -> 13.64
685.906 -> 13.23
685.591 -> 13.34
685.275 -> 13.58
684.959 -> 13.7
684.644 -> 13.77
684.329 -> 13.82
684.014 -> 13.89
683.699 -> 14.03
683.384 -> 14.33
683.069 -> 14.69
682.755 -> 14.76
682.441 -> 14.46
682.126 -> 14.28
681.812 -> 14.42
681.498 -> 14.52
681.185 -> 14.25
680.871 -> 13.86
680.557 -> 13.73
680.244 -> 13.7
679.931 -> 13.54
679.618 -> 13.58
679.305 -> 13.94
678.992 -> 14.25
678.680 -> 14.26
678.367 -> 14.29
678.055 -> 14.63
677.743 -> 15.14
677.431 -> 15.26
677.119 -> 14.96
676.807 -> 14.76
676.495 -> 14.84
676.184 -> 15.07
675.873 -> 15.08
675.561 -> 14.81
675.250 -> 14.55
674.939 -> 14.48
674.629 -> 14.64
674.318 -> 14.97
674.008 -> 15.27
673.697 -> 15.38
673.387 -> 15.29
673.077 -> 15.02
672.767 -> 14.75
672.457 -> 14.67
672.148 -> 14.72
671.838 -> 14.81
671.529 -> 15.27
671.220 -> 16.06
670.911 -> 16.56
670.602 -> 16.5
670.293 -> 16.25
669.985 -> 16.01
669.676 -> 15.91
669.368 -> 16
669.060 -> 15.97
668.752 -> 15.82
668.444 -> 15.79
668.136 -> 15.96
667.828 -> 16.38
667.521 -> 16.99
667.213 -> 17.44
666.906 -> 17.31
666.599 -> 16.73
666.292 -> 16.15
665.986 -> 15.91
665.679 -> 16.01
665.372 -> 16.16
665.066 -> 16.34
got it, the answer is -1.3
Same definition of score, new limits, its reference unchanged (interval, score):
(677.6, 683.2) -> -1.2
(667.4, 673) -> 0.1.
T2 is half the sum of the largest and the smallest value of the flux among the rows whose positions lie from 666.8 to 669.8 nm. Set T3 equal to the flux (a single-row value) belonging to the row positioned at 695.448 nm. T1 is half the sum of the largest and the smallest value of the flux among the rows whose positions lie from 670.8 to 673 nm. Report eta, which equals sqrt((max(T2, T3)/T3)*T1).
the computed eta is 3.95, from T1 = 15.6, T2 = 16.6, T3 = 16.65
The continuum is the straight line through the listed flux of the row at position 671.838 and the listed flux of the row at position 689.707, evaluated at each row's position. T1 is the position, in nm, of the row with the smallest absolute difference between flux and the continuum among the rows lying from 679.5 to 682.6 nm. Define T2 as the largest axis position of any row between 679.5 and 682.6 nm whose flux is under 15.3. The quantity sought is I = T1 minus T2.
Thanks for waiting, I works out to -0.63 nm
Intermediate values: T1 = 681.812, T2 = 682.441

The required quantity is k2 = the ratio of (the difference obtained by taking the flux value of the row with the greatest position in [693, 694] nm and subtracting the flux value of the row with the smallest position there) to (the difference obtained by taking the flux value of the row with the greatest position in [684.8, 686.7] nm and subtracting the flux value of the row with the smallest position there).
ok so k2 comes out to 0.4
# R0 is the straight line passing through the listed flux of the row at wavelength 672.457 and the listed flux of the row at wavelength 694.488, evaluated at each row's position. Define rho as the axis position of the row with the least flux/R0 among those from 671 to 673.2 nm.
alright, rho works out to 672.457 nm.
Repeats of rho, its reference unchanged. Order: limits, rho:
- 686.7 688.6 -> 688.438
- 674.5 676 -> 674.939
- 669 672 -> 671.838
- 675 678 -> 675.250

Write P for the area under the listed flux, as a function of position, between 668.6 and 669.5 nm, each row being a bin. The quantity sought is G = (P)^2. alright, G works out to 206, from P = 14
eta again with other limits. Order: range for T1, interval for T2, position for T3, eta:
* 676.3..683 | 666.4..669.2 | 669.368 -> 3.87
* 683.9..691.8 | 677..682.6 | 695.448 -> 3.78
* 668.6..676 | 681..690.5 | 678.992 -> 3.94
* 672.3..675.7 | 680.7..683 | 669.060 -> 3.86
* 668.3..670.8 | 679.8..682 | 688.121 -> 4.04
